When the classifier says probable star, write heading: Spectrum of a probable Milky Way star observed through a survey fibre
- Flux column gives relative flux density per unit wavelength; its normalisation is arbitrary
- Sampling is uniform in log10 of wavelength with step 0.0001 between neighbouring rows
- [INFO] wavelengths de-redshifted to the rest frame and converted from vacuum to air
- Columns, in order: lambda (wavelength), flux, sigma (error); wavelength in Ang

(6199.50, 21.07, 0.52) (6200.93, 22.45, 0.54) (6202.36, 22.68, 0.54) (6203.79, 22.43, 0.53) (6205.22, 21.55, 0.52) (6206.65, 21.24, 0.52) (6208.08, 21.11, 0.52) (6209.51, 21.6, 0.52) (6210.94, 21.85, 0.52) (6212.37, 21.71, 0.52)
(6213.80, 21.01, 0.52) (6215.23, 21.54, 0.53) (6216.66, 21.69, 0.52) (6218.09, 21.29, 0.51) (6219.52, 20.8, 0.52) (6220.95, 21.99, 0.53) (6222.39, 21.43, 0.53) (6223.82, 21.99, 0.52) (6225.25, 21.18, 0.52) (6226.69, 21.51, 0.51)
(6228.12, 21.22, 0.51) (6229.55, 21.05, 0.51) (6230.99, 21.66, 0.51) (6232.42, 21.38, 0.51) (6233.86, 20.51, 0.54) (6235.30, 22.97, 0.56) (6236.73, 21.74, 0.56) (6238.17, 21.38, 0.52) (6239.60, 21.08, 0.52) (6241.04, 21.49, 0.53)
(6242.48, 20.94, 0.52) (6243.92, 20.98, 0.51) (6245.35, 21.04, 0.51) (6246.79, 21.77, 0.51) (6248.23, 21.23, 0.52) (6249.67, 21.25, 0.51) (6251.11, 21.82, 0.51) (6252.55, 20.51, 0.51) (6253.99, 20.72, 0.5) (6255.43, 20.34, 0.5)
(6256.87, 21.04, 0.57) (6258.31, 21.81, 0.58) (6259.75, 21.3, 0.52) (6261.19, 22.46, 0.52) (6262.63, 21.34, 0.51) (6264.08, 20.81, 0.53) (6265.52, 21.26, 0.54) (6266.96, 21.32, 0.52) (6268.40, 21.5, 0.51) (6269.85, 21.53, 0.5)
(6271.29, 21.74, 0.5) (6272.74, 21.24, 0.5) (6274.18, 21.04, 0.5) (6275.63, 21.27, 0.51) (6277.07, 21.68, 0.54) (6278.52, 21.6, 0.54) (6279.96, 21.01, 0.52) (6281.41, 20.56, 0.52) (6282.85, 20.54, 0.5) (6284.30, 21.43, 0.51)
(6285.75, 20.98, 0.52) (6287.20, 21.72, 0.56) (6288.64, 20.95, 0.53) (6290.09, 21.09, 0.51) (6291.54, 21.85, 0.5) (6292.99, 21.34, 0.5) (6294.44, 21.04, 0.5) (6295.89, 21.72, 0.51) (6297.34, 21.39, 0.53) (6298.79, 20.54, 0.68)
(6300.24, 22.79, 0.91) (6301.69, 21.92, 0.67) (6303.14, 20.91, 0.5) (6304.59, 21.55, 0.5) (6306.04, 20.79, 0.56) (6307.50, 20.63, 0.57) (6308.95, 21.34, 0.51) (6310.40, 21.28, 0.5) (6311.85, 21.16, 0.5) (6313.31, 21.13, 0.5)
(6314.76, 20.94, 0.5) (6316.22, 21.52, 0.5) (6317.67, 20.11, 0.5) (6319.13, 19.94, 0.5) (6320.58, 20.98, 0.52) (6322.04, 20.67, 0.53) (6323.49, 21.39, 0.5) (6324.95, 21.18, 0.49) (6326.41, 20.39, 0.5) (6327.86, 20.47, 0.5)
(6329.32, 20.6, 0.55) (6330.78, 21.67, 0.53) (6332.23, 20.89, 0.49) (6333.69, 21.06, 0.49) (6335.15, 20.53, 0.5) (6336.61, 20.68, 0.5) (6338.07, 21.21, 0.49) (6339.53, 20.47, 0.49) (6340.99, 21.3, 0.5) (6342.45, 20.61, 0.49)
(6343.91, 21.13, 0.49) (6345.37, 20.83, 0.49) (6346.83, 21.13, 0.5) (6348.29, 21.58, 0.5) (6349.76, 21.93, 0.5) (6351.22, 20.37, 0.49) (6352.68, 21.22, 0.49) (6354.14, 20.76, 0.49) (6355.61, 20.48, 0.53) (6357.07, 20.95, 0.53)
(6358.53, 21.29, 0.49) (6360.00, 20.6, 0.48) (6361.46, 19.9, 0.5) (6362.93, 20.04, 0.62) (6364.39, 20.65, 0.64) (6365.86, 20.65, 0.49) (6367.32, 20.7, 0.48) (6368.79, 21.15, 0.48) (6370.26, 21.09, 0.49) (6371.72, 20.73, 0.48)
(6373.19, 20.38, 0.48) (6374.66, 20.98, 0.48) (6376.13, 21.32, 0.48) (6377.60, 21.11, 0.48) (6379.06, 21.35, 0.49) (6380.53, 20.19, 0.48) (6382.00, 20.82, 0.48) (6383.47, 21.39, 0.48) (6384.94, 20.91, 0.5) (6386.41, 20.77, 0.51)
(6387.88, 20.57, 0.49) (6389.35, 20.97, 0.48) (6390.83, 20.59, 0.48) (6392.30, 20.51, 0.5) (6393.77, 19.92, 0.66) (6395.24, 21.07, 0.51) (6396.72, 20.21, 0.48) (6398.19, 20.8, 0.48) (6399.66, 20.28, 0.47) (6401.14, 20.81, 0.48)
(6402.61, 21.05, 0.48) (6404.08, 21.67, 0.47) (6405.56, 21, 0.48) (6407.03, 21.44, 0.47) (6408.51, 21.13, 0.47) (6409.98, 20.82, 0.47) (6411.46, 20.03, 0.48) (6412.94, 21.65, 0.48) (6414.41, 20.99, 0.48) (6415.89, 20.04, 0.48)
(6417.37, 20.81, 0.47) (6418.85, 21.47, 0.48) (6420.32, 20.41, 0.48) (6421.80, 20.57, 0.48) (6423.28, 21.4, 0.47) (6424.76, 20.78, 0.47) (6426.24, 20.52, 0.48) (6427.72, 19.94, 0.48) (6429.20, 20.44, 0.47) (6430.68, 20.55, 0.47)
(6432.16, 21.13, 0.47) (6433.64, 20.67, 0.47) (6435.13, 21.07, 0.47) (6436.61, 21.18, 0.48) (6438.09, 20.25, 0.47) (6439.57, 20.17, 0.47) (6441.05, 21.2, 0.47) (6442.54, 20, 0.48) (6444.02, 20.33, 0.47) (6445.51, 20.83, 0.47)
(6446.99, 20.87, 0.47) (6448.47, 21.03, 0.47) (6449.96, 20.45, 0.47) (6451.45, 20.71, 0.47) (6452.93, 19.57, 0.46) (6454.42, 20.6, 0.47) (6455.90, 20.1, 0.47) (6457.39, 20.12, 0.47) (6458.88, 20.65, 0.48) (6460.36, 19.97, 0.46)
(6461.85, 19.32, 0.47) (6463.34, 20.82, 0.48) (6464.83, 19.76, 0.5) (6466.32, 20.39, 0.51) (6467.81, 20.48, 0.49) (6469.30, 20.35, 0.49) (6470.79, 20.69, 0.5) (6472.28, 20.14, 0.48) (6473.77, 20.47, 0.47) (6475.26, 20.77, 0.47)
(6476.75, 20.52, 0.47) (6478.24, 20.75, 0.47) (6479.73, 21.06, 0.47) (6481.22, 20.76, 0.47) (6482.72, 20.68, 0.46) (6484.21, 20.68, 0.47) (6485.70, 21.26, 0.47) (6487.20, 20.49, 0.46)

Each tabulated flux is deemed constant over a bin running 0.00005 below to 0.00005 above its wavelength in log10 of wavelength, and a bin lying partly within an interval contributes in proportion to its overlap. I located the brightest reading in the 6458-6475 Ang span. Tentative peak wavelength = 6463.34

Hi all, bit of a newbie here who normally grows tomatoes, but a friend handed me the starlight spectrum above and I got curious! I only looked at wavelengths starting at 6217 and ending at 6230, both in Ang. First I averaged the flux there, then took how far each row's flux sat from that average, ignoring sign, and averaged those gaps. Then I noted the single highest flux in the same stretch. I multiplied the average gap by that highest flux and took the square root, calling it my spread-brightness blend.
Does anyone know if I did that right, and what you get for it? 2.60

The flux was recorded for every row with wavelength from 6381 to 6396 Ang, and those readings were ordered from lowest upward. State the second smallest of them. 20.51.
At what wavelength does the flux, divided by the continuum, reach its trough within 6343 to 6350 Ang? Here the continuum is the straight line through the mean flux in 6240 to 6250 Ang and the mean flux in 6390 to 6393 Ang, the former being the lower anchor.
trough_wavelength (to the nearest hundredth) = 6345.37 Ang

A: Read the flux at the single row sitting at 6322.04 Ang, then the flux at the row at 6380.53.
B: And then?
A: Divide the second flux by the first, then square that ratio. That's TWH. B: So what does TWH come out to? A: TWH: 0.954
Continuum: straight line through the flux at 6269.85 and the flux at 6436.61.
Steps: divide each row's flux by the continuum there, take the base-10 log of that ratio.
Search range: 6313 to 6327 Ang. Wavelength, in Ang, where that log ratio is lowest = 6319.13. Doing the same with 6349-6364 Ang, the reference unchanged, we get 6361.46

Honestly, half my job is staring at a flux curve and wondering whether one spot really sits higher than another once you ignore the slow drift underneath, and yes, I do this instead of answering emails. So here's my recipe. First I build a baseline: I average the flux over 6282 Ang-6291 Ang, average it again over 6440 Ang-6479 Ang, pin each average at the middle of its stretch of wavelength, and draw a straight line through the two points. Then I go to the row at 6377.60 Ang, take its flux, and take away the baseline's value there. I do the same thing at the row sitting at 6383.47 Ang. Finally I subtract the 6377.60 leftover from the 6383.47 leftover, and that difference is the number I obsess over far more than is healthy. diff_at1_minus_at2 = 0.3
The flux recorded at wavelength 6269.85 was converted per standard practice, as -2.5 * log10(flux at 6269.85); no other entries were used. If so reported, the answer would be -3.333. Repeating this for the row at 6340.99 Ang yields -3.321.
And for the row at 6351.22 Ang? -3.272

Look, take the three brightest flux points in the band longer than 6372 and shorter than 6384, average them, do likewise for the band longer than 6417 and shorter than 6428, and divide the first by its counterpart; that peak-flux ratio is 1.01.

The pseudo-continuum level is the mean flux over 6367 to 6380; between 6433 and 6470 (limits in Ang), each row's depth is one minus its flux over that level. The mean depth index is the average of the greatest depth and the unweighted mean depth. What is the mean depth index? 0.052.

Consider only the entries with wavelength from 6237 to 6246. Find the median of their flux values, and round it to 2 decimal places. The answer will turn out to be 21.06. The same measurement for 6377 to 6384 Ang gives 21.11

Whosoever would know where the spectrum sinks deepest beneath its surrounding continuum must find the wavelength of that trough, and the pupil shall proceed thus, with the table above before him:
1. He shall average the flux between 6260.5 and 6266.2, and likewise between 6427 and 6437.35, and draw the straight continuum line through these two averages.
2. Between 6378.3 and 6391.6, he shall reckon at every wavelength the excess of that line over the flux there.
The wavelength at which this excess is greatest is 6380.53 Ang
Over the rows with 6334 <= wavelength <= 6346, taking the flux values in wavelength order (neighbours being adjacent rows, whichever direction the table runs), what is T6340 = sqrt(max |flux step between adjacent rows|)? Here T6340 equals 0.91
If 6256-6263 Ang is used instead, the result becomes 1.08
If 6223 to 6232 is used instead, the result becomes 0.90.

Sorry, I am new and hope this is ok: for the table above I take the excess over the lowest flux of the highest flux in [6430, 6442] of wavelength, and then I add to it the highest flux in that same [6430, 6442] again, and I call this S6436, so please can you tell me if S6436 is 22.23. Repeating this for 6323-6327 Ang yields 22.39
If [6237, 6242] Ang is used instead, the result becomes 21.90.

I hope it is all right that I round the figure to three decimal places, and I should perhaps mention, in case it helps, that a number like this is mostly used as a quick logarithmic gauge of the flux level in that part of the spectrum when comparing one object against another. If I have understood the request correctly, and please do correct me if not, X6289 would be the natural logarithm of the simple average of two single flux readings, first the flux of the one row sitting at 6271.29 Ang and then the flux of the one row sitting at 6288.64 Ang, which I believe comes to 3.061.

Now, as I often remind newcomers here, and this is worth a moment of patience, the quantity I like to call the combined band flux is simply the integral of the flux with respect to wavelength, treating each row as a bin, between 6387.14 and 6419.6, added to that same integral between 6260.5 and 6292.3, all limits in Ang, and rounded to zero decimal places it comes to 1353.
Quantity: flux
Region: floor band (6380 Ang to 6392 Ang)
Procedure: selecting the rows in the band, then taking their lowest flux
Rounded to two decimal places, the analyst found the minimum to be 20.19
